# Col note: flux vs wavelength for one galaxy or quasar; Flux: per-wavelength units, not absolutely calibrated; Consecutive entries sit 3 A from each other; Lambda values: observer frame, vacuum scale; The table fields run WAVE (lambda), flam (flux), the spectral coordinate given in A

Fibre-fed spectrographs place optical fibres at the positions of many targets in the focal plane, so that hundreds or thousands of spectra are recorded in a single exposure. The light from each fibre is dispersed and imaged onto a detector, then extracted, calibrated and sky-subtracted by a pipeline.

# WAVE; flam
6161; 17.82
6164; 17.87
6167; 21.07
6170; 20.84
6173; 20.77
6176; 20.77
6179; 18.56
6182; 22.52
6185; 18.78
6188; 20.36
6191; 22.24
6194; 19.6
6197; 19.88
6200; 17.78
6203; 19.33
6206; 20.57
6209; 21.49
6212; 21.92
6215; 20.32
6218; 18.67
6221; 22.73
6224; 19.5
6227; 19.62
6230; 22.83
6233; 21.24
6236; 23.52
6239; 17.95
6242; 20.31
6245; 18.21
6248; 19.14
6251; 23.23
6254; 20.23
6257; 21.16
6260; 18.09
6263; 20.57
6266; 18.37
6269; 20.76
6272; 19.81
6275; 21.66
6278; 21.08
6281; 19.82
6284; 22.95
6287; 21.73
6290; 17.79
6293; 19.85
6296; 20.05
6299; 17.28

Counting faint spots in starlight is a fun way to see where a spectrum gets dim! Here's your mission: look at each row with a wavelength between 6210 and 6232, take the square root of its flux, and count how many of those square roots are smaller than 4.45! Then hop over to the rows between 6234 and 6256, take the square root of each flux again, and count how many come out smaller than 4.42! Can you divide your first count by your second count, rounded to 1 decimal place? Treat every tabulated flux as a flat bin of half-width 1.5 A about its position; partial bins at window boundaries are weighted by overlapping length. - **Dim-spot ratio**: 1.0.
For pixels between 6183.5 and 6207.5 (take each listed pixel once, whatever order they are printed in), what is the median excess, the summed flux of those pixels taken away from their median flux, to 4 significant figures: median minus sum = -138.8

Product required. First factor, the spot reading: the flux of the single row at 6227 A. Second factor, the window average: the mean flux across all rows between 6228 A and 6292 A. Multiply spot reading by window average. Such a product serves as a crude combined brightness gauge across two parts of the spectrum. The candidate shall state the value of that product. 402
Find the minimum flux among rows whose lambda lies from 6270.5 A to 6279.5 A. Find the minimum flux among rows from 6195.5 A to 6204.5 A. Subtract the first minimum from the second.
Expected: -2.0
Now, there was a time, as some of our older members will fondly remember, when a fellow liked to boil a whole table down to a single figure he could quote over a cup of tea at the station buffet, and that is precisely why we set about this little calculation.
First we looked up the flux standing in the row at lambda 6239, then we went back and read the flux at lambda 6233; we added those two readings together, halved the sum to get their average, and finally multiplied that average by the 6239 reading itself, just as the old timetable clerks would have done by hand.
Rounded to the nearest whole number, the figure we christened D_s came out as 352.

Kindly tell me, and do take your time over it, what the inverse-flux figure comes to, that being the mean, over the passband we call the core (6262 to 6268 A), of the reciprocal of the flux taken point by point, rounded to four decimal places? 0.0515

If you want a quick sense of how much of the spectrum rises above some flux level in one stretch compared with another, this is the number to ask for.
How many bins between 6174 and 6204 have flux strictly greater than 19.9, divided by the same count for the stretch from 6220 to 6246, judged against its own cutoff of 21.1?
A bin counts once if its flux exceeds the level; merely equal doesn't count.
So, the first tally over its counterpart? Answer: 1.0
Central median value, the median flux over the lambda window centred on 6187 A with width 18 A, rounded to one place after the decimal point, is 20.0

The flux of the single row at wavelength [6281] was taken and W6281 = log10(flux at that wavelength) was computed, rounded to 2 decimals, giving 1.30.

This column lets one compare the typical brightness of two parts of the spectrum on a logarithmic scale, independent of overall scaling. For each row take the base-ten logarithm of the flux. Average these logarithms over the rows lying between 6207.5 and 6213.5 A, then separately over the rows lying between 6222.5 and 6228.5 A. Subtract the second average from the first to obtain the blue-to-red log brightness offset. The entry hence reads 0.045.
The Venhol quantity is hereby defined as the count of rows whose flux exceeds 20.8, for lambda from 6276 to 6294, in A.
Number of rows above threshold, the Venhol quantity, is 3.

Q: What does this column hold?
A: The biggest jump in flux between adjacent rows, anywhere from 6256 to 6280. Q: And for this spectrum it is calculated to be 3.07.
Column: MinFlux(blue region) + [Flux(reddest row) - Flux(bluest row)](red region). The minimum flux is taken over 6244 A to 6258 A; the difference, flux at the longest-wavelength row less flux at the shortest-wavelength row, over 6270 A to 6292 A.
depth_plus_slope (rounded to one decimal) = 16.2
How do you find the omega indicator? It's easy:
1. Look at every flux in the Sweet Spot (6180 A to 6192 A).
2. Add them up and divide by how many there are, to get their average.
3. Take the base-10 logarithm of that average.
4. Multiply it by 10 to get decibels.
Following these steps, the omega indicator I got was 13.2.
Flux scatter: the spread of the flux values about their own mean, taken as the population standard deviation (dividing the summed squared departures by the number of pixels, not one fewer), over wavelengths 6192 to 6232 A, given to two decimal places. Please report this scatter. 1.47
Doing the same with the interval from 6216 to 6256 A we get 1.89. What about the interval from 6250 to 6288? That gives 1.46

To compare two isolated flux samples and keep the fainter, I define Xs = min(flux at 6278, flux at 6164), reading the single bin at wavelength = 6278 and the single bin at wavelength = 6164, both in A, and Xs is 17.9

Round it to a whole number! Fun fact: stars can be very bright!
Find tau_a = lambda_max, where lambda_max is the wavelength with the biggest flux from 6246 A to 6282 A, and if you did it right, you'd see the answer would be 6251 A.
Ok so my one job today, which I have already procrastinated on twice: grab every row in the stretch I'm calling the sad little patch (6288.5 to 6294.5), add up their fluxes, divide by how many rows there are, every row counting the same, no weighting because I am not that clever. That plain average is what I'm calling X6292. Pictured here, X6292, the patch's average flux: 18.8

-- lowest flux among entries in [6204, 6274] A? 17.95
